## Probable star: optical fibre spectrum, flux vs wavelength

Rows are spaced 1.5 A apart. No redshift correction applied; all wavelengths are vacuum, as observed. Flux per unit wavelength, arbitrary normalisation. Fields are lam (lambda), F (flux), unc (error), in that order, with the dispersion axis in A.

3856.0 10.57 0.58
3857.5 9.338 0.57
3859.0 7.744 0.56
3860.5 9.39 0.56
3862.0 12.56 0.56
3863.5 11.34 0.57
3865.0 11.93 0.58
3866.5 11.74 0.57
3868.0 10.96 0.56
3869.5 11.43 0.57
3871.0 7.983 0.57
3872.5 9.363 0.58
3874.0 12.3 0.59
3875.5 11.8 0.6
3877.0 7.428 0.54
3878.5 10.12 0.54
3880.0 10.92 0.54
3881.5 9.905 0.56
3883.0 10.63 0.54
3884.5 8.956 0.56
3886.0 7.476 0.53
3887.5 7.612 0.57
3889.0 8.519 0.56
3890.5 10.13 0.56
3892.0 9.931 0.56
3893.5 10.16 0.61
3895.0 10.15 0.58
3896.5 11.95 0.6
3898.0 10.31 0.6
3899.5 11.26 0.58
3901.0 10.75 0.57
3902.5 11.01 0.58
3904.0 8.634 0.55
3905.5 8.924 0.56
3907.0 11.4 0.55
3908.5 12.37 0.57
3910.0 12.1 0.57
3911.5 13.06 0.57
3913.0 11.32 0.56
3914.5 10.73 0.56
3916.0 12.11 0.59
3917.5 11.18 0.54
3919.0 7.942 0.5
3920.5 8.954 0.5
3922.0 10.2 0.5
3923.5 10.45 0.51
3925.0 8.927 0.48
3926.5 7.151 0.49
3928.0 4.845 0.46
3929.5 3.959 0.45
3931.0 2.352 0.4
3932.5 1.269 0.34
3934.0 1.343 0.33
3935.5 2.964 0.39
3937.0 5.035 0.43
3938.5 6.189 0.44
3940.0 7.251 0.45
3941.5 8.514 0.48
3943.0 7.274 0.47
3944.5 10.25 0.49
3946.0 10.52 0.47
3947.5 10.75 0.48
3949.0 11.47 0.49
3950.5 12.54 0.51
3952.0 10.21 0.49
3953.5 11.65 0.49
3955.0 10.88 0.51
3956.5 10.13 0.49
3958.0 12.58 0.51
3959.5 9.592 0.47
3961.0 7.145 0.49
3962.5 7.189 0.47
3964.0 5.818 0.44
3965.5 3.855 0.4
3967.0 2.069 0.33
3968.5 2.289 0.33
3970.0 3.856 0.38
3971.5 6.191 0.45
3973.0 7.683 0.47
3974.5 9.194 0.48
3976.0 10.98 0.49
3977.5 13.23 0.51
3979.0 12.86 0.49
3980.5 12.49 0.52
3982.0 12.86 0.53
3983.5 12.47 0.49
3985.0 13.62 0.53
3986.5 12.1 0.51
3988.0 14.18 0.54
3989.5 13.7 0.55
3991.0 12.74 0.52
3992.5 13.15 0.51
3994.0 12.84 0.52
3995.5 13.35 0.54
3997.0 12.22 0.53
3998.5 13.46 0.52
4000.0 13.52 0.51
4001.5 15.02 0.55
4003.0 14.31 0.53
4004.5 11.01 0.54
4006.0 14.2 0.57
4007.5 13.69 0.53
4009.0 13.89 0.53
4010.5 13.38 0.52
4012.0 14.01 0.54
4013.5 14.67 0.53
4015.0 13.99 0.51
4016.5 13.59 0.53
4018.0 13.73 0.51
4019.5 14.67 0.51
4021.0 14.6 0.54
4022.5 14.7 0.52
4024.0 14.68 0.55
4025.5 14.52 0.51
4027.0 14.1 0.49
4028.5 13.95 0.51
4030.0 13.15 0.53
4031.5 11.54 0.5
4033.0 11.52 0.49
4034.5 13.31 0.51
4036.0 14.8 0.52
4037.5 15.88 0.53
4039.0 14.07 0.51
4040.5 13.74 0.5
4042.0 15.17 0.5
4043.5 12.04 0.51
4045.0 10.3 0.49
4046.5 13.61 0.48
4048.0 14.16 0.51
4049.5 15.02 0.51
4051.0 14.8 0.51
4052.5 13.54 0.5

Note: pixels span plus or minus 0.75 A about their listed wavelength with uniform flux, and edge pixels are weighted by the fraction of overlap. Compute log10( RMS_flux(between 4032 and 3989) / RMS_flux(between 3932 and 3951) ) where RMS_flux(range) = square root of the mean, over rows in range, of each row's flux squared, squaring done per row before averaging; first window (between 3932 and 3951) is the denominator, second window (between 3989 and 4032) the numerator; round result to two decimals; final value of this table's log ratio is 0.22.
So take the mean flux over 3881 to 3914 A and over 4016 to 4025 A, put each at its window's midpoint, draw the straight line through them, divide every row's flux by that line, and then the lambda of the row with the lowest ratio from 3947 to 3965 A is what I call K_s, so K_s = 3964.0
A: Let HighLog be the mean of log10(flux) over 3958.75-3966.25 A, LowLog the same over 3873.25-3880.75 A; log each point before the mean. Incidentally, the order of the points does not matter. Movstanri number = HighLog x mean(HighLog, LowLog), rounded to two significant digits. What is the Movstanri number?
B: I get 0.74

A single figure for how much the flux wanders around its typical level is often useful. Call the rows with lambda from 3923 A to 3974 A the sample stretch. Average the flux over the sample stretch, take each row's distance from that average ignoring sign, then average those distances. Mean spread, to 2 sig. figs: 2.9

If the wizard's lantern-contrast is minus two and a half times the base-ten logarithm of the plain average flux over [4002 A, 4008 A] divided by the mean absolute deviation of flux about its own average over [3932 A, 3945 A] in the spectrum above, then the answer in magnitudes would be -1.8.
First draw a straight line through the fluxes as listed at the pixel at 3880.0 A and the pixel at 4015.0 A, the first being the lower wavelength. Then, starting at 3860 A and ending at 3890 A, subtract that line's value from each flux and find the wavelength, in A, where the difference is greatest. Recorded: 3862.0 A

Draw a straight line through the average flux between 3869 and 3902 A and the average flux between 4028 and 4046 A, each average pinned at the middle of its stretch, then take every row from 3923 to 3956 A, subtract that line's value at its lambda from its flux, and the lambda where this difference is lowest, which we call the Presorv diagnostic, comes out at 3932.5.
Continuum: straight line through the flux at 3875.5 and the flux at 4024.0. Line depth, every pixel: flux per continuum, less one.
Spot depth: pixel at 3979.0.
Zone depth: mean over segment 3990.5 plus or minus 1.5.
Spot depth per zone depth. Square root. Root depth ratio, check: 1.1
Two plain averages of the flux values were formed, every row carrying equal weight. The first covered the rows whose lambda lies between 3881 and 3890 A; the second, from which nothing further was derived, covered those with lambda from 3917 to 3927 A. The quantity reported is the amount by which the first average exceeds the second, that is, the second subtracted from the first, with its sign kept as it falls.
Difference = -0.41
